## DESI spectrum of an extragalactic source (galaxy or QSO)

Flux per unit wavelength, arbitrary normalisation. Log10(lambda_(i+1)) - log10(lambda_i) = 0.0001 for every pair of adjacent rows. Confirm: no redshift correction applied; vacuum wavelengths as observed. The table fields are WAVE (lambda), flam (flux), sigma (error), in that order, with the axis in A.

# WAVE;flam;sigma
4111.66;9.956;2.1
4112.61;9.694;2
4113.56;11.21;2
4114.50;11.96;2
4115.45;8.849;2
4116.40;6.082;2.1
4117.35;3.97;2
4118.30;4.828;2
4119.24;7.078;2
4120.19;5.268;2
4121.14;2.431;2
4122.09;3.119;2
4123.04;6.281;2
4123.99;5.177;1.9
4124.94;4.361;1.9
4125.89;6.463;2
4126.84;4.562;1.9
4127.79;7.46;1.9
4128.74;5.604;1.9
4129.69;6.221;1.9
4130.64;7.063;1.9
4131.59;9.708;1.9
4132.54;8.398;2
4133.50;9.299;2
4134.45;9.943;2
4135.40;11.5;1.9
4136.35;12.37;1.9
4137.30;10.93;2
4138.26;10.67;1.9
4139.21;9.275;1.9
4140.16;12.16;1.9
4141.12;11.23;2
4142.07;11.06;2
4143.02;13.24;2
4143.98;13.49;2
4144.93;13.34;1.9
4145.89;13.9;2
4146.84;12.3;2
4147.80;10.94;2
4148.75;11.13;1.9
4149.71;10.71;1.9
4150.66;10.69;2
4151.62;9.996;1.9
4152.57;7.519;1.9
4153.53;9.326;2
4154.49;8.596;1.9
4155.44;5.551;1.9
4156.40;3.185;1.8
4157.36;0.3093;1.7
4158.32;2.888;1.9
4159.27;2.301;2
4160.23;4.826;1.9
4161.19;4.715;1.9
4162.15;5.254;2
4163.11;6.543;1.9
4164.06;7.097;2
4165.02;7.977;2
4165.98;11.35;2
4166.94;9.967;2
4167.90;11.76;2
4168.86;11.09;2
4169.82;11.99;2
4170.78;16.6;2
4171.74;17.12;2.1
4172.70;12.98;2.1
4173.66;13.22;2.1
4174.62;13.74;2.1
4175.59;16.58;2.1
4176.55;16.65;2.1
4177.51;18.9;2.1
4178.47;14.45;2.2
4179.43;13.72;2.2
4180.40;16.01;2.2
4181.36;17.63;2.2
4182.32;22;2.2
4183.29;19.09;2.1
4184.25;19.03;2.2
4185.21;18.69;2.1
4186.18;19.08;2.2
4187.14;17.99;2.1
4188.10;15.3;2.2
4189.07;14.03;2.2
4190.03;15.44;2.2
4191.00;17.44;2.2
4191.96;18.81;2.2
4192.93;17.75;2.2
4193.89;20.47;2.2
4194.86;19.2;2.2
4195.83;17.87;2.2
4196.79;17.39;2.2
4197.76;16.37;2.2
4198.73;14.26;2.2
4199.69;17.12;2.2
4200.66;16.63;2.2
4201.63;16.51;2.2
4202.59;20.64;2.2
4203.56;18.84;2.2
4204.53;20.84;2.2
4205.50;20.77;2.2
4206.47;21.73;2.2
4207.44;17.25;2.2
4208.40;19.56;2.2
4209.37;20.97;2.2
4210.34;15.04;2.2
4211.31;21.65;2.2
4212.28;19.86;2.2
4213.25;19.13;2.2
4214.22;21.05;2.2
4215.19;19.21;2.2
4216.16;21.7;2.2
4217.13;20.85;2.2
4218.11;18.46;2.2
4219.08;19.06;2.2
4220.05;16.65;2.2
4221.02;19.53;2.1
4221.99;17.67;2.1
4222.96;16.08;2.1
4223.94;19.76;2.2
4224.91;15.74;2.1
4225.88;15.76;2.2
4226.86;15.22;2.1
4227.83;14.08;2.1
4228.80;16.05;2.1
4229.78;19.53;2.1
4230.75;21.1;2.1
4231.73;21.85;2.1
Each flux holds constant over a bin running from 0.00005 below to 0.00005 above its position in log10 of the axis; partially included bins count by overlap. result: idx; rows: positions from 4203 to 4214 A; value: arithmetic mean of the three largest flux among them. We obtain 21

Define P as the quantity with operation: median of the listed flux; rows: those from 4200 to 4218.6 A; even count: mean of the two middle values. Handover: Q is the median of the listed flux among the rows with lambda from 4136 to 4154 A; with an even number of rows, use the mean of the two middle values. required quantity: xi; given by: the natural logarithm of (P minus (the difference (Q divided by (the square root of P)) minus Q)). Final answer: 3.35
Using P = 20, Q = 11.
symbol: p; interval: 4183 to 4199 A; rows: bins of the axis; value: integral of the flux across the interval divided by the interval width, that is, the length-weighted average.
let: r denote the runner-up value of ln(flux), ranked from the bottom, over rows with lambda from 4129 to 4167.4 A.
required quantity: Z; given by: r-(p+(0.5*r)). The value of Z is -17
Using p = 18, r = 0.8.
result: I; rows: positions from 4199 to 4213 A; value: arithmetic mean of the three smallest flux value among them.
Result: 16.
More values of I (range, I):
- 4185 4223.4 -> 14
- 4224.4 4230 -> 15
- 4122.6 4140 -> 5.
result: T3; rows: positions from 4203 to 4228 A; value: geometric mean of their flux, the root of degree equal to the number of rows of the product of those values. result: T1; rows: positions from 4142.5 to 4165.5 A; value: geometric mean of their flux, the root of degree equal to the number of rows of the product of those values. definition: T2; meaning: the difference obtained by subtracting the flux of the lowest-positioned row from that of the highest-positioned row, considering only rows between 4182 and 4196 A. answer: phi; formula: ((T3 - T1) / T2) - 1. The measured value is -3.9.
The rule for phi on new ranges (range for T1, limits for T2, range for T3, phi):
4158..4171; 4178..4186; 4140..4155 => -0.1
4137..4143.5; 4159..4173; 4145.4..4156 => -1.1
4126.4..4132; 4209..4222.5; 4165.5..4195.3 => -3.8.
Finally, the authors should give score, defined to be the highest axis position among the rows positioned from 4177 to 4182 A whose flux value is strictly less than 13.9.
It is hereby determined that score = 4179.43 A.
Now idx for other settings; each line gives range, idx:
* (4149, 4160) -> 10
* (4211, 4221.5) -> 21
